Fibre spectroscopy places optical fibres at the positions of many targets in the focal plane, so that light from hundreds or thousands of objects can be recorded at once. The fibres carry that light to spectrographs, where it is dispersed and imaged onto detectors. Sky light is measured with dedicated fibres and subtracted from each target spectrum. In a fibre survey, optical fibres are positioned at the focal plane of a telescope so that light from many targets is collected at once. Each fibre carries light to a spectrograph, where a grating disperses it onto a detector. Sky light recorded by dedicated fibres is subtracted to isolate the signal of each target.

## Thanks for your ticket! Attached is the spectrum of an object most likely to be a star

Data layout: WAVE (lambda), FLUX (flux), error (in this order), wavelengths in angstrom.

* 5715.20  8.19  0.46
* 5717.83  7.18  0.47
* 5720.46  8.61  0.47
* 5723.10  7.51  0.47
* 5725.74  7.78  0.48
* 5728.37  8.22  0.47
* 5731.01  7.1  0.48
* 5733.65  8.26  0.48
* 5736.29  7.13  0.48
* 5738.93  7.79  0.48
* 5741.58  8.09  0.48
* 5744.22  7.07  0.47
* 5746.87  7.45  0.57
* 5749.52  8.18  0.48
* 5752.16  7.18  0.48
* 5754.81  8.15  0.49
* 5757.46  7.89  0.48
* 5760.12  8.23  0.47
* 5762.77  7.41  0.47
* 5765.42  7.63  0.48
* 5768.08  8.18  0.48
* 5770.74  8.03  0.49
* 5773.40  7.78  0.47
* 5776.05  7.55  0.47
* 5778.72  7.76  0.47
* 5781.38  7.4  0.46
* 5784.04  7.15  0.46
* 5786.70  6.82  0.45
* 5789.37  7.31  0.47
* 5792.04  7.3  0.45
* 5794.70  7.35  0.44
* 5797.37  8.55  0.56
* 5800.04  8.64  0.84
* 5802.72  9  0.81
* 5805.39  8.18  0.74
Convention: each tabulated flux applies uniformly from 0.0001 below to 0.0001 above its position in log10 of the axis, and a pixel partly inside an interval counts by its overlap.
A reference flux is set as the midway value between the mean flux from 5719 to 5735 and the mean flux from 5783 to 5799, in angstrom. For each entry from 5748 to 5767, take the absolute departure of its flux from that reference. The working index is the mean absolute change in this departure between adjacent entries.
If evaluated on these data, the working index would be 0.19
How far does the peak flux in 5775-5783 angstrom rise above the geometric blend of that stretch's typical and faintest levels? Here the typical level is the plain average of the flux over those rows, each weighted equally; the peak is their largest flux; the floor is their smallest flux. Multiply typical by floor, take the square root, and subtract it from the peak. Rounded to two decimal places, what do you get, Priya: 0.28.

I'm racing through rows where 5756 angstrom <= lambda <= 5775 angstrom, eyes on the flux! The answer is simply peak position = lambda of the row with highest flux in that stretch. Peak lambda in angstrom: 5760.12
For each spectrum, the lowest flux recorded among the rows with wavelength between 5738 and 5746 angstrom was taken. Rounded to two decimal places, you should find 7.07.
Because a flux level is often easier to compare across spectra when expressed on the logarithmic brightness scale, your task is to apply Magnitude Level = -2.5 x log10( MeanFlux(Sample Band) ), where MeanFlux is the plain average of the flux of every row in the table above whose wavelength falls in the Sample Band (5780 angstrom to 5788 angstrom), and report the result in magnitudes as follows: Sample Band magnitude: -2.13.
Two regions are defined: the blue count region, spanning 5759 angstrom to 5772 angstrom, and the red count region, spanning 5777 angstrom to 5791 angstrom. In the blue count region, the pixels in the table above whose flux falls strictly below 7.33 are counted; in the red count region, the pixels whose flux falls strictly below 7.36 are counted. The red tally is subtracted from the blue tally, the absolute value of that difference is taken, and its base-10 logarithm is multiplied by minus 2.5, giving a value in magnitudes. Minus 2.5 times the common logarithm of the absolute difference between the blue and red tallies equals -1.2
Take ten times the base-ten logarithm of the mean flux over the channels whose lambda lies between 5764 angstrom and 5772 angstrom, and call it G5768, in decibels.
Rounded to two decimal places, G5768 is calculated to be 9.00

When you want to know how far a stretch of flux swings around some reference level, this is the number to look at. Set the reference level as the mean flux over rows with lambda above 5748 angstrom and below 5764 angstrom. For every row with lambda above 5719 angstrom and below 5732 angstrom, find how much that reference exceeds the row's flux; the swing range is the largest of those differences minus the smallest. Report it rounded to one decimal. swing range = 1.5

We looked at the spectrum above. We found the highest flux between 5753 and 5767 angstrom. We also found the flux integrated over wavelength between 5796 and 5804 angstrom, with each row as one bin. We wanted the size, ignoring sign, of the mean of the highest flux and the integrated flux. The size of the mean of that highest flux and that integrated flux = 39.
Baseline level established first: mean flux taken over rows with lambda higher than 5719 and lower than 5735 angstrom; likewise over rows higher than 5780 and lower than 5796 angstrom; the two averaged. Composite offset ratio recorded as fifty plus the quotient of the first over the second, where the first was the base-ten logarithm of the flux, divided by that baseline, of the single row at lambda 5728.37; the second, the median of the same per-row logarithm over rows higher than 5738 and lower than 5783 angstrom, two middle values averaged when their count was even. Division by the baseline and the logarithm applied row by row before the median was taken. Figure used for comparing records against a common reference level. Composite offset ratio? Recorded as 53.0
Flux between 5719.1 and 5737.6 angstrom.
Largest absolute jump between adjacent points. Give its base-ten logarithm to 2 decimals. 0.06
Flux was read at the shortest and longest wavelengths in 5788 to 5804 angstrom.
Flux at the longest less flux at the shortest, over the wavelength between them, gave 0.13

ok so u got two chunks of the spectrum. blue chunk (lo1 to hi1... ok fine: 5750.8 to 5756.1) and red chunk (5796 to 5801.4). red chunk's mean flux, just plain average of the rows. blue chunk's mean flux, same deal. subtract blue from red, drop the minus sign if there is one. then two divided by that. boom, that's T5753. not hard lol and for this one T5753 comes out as 2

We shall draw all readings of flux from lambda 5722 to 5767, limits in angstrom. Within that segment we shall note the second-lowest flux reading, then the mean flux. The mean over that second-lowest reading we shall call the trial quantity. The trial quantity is 1.086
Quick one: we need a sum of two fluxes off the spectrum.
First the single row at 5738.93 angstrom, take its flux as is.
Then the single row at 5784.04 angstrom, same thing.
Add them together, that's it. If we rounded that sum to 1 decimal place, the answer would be 14.9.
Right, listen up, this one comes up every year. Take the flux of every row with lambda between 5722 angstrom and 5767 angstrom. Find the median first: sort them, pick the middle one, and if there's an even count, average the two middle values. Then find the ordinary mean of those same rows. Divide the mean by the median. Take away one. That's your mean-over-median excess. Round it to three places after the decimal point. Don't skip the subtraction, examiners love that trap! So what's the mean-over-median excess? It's -0.009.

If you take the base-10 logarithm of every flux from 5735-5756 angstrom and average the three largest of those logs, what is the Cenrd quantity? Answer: 0.9106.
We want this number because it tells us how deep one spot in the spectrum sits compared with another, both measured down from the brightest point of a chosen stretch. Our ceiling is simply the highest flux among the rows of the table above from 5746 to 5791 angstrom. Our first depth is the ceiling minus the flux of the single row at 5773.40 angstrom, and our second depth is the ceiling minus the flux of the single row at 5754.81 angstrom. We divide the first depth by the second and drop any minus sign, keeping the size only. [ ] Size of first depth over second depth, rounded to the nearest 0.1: 5.6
